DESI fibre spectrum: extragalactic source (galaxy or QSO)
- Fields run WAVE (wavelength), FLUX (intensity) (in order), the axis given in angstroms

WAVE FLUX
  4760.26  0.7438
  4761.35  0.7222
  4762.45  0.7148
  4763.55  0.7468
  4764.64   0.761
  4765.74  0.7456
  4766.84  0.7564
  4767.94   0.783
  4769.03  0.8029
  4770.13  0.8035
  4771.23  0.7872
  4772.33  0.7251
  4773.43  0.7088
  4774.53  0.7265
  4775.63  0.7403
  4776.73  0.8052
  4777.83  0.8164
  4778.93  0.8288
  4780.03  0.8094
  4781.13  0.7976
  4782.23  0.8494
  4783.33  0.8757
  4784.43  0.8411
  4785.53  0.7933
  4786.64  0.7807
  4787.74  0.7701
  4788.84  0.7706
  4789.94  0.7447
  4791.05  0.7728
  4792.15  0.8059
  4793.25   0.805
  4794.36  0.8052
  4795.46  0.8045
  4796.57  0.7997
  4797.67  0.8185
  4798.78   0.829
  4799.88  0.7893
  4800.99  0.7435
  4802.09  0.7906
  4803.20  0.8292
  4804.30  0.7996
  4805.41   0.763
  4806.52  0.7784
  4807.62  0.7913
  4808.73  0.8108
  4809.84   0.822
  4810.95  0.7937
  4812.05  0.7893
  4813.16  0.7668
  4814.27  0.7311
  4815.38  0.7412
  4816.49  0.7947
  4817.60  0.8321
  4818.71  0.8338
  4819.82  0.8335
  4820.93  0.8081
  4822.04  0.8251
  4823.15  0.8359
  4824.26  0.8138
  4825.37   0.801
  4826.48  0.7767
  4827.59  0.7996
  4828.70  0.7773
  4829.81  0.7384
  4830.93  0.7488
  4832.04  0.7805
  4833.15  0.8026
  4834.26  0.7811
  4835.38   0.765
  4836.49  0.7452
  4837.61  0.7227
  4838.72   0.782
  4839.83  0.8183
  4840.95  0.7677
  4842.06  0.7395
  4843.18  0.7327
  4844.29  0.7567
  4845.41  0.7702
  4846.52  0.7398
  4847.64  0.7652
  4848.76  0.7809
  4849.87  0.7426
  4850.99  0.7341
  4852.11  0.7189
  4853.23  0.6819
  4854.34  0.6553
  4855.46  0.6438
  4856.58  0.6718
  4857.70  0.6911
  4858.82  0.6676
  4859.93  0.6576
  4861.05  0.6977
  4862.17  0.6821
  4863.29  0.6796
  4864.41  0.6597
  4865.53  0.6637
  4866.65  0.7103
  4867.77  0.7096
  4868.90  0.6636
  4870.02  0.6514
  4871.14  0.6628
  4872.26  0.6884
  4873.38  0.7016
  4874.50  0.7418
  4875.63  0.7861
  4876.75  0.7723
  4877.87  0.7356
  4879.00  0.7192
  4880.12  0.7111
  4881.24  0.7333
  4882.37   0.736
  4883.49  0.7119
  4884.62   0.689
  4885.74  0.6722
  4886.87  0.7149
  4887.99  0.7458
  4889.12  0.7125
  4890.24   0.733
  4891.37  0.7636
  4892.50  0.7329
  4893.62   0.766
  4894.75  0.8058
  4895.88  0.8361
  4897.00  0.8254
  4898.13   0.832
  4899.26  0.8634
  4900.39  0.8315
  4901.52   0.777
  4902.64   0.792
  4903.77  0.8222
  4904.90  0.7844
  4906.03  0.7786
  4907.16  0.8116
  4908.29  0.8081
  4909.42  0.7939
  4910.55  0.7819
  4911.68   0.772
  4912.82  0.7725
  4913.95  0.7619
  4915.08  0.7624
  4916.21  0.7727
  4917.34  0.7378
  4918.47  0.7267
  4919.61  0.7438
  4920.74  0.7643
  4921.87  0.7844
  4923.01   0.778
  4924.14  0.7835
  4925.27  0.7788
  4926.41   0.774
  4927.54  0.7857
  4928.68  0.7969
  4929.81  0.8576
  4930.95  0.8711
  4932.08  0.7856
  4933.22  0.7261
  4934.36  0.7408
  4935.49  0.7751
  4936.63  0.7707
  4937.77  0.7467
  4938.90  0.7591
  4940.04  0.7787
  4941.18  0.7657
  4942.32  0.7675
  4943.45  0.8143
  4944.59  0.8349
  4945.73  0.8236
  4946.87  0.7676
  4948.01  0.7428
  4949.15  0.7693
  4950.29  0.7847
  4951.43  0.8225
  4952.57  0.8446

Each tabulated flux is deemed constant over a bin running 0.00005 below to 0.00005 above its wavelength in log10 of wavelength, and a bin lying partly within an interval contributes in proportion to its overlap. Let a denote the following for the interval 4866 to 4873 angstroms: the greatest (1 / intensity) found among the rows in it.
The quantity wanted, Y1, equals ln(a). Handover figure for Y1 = 0.43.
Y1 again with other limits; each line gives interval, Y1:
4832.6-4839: 0.32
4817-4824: 0.21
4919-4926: 0.30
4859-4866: 0.42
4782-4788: 0.26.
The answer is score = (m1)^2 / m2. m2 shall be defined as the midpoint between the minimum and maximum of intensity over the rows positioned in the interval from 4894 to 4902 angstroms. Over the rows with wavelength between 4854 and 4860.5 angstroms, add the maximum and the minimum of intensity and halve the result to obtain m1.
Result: 0.54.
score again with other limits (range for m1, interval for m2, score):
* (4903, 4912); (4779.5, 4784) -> 0.76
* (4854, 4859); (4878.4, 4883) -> 0.62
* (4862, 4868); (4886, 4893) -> 0.64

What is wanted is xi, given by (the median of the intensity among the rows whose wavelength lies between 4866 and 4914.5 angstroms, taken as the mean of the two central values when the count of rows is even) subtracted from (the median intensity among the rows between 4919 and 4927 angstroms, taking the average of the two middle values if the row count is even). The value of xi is 0.02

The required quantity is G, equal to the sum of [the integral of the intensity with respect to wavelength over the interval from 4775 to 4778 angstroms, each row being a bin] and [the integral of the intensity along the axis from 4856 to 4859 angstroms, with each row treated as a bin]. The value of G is 4.38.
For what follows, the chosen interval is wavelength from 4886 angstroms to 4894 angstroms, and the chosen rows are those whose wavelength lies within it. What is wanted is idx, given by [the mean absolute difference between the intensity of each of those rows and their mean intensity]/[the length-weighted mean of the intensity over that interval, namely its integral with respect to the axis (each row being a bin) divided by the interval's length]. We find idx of 0.0234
